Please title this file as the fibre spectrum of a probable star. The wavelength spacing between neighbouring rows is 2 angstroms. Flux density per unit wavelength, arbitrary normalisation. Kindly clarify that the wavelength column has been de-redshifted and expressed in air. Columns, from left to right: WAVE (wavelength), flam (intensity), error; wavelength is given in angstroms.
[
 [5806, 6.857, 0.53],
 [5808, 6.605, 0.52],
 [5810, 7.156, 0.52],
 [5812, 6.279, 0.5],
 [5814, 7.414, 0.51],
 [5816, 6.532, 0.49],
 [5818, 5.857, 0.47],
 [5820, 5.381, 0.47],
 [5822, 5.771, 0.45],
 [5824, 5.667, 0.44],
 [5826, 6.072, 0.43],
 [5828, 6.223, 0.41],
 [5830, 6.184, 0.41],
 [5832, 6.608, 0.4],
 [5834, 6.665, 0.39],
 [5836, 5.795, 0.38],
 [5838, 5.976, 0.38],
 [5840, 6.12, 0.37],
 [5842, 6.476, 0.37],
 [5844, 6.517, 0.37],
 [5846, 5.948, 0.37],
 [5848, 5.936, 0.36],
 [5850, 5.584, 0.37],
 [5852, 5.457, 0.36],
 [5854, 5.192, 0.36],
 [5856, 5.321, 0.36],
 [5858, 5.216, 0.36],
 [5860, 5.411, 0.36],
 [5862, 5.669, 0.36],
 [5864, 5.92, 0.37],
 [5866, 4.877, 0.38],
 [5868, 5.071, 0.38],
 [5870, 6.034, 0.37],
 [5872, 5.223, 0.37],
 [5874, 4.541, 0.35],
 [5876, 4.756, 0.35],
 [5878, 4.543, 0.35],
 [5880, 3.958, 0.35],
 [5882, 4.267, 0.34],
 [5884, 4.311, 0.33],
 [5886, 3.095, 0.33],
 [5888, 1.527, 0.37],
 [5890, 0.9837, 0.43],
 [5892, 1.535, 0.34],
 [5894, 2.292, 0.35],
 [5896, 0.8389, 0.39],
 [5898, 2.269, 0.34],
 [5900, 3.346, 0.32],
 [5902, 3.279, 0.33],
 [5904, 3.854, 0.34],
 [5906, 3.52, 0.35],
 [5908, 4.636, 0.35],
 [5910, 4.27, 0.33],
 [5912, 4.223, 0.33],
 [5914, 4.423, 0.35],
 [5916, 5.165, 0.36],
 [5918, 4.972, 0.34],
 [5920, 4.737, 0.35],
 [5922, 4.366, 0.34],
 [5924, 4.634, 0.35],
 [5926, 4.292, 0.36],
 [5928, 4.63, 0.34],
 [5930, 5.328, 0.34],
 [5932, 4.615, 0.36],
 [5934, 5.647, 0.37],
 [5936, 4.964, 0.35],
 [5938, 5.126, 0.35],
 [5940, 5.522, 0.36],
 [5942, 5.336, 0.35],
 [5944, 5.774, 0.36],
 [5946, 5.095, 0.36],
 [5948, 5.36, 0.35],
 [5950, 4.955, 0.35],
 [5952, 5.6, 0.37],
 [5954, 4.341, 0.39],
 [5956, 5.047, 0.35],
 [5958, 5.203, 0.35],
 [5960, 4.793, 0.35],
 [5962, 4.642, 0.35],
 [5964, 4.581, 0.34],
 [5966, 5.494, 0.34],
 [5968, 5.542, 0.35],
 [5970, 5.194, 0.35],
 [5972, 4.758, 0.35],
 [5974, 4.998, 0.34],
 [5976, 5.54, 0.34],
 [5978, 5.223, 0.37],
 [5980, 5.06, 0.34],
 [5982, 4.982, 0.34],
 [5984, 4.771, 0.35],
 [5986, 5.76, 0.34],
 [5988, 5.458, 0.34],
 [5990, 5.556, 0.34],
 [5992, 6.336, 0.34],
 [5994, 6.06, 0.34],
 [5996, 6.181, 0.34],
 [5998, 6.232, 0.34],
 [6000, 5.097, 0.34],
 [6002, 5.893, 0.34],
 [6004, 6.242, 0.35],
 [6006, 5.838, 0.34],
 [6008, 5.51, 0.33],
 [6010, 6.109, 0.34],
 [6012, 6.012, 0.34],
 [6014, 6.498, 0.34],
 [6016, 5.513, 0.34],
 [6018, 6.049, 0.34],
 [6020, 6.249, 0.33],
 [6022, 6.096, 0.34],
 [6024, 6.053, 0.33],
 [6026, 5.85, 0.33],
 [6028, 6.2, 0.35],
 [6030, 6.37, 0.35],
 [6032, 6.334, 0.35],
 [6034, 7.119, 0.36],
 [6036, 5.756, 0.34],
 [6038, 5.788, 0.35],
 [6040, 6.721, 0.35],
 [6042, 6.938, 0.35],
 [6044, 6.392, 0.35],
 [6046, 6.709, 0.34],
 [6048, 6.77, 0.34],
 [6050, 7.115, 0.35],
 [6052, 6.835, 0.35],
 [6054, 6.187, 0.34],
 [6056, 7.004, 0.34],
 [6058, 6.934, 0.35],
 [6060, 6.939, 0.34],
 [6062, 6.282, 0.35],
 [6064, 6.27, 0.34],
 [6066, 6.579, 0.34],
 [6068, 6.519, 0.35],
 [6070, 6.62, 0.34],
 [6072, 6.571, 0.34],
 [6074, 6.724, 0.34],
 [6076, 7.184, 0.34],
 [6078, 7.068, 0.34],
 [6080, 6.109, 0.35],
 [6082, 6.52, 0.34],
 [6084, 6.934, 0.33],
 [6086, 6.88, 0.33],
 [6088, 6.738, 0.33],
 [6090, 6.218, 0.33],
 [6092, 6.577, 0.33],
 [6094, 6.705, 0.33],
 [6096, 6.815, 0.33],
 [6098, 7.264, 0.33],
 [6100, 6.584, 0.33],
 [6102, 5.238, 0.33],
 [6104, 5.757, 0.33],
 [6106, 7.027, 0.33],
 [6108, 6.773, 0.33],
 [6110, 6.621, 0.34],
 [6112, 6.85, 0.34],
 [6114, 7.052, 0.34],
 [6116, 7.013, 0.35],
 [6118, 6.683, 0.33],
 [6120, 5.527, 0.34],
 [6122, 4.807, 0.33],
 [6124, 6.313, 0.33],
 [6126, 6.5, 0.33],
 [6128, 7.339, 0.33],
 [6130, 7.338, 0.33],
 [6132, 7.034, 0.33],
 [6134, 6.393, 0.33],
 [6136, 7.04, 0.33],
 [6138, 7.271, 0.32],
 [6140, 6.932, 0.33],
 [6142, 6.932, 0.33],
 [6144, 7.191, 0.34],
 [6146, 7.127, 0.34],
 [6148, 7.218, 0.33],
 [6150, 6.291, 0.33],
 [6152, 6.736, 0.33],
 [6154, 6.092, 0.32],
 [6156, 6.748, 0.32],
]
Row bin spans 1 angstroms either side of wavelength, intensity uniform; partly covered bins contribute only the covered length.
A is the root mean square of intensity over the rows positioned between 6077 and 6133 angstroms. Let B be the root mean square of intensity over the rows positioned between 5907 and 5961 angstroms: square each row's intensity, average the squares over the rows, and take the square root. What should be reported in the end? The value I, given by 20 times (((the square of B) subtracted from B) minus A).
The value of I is -523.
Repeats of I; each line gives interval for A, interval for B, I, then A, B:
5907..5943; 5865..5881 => -481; 4.8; 4.9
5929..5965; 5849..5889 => -486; 5.1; 4.9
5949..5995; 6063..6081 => -852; 5.2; 6.6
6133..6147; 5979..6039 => -722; 7.0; 5.9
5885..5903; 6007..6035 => -680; 2.3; 6.2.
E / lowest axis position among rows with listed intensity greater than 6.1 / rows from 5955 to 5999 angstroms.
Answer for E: 5992 angstroms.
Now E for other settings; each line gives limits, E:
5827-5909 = 5828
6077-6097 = 6078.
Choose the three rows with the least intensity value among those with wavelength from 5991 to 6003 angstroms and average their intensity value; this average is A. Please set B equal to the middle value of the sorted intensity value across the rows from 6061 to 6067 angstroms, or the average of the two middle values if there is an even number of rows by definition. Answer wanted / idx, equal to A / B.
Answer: 0.90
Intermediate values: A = 5.68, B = 6.3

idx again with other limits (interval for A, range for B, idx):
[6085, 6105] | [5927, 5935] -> 1.15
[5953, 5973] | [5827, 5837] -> 0.73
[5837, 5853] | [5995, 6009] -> 0.96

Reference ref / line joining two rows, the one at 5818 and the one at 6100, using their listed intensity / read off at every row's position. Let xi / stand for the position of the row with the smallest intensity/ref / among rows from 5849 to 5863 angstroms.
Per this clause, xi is 5854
